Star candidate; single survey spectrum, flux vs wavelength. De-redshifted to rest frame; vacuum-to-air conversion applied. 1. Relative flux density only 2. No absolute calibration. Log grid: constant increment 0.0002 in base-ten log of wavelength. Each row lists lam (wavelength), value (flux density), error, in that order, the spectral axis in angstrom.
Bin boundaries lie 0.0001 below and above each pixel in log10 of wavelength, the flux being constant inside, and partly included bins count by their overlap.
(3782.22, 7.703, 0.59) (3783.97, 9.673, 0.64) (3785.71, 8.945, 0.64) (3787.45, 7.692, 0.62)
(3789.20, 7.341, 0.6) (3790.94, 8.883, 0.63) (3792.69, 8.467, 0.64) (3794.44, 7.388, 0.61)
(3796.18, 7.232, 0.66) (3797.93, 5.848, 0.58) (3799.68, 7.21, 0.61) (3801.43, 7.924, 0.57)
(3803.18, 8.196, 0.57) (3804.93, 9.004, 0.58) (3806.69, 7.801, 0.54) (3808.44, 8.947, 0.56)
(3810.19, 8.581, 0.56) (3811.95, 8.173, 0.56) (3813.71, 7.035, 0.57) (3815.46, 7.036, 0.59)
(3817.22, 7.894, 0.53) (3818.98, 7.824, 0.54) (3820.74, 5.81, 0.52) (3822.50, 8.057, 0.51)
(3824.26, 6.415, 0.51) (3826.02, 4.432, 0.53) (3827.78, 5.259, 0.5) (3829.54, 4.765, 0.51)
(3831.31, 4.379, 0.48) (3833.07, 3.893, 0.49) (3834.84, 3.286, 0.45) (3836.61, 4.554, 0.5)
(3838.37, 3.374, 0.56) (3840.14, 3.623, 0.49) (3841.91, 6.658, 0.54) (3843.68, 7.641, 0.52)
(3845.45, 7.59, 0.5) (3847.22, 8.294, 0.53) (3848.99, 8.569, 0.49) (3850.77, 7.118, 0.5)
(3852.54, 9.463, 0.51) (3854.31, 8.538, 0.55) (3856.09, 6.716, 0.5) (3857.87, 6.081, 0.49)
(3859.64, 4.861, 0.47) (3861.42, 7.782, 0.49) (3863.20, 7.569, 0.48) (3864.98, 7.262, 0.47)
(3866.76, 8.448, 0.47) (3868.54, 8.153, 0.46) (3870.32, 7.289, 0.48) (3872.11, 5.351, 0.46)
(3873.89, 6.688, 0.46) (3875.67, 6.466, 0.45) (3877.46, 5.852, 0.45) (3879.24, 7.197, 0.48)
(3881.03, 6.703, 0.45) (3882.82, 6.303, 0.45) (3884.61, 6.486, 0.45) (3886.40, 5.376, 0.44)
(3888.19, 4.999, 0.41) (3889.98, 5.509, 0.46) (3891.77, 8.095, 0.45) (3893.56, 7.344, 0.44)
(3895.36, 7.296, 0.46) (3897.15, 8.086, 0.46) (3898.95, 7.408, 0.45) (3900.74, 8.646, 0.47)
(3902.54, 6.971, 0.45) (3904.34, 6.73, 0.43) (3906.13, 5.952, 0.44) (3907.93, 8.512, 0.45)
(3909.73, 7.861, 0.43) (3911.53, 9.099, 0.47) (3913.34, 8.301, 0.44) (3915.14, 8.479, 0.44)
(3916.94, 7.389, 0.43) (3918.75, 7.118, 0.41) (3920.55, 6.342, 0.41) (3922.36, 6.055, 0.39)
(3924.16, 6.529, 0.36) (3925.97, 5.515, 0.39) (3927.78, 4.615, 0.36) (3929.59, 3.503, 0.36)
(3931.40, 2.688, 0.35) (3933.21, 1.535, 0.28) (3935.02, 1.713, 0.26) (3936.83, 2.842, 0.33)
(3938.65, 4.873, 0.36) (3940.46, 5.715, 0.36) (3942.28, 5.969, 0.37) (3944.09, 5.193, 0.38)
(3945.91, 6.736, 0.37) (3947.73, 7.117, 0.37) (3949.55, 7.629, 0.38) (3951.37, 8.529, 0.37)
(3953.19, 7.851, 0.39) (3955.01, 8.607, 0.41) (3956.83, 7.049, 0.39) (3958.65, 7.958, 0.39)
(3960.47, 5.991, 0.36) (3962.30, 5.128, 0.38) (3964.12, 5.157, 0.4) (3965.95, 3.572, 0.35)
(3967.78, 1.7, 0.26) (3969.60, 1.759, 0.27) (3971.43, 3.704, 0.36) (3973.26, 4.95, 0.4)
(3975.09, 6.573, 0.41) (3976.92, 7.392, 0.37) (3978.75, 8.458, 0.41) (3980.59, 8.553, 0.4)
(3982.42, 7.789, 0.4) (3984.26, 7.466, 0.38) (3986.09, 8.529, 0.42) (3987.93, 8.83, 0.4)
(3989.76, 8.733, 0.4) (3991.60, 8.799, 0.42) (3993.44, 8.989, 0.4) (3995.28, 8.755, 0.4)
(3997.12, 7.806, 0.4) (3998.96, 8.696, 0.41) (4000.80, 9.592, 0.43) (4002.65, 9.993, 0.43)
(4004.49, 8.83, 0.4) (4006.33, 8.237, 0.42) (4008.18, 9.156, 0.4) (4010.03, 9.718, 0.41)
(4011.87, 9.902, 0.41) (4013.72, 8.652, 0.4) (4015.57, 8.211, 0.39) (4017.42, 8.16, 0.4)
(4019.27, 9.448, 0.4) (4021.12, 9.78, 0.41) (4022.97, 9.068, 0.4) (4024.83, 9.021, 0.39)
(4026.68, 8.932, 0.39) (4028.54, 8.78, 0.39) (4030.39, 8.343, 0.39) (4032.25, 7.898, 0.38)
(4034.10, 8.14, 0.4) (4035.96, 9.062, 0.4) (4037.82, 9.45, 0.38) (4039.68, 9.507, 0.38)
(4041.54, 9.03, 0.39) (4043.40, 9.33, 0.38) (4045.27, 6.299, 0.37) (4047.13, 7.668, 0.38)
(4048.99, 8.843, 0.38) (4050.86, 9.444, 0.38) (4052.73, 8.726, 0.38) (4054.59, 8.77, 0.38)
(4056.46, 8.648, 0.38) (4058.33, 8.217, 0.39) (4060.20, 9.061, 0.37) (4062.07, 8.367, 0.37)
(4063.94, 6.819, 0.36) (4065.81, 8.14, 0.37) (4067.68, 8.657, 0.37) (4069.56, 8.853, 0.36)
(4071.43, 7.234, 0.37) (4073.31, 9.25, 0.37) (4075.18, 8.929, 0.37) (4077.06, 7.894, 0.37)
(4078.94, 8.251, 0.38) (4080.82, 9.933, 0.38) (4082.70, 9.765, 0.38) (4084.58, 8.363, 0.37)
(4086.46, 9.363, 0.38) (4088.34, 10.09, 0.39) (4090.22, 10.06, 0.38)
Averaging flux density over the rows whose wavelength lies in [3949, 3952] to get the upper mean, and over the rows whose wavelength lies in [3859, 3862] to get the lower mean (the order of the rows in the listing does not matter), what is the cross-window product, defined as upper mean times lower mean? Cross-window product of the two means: 51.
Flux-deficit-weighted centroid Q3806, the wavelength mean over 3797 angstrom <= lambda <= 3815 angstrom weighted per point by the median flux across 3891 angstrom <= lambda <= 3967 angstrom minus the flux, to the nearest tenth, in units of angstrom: 3807.7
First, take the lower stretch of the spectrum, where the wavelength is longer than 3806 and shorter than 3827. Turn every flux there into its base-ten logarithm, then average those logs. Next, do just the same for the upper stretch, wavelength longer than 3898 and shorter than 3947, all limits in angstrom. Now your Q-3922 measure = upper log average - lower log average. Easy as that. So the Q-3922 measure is -0.12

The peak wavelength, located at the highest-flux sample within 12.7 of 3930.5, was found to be 3918.75 angstrom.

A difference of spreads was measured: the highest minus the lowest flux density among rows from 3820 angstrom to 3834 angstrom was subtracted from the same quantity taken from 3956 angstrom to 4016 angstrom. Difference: 4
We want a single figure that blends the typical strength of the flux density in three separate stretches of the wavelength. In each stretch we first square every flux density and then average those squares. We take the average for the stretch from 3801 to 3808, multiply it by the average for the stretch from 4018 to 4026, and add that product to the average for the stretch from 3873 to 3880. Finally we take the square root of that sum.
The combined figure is 77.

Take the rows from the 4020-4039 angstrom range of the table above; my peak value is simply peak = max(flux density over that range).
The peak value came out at 9.78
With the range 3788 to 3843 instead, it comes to 9.004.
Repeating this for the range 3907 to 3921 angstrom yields 9.099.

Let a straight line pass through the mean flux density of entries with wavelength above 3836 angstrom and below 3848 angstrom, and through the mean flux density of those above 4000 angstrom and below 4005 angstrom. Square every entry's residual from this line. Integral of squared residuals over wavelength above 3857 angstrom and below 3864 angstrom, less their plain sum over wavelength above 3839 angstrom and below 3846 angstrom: -1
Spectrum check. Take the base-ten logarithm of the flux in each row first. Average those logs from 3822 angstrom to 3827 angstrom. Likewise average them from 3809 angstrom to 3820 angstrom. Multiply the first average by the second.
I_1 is 0.7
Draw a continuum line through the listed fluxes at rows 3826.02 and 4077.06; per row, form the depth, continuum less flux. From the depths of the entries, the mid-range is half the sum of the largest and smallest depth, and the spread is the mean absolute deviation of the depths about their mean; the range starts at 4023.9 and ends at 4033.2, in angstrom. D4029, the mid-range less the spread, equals -1.6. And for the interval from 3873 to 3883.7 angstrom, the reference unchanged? -1.7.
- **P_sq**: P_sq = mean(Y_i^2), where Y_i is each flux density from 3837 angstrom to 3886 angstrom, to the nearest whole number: 49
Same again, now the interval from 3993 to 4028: 81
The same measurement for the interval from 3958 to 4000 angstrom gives 51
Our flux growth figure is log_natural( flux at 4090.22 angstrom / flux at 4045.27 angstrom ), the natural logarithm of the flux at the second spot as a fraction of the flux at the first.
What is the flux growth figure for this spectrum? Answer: 0.47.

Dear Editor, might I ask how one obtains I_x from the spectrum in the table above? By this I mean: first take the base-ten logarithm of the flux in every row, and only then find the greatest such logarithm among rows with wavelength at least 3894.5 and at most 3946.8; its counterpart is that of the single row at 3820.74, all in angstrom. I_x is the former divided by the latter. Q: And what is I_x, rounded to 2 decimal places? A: 1.25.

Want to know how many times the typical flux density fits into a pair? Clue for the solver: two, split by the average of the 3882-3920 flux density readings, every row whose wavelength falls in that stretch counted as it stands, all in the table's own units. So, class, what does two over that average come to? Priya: 0.28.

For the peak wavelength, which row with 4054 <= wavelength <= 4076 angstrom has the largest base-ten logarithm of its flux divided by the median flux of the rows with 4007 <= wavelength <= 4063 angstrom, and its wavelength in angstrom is 4073.31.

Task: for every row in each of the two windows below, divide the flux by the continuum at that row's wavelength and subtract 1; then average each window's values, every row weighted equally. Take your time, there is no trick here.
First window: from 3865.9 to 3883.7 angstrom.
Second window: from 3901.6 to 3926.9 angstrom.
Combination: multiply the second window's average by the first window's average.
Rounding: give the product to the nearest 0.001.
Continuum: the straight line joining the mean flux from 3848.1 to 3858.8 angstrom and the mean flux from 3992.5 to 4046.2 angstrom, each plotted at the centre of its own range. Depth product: 0.015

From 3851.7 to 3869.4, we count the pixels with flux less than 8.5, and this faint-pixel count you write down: 8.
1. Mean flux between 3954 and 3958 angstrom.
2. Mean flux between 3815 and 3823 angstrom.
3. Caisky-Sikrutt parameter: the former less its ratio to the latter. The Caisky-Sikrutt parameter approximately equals 6.8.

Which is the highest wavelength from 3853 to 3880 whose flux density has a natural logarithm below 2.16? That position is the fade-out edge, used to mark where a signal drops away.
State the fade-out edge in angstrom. 3879.24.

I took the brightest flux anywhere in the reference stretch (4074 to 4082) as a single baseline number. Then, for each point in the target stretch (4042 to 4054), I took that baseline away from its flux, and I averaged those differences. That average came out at -1.5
